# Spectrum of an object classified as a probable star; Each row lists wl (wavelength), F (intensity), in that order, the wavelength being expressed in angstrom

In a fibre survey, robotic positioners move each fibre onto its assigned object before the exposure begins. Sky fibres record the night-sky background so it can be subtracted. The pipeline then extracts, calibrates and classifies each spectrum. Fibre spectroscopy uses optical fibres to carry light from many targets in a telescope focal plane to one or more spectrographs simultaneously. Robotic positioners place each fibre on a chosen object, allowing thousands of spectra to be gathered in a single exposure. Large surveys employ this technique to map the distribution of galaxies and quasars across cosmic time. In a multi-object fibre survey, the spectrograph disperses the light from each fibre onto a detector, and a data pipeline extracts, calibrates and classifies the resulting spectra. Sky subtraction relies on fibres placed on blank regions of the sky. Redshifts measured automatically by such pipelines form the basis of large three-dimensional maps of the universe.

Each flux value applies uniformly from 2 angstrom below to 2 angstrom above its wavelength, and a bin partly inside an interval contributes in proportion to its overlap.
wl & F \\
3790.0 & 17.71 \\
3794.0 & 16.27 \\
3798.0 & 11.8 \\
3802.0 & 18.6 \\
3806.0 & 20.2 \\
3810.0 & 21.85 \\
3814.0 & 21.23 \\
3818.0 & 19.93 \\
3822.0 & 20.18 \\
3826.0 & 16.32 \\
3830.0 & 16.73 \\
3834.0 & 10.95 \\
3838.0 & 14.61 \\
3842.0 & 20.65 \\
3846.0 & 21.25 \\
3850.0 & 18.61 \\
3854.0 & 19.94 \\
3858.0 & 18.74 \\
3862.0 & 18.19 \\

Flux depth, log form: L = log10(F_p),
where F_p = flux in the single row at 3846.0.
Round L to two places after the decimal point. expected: 1.33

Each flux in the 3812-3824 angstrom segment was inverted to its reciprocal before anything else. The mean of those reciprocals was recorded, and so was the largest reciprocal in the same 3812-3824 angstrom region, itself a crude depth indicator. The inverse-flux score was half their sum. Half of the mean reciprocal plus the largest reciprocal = 0.050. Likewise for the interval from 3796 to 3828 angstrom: 0.070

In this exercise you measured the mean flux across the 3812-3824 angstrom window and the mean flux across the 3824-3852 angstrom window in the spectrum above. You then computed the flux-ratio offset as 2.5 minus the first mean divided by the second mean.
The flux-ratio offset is 1.30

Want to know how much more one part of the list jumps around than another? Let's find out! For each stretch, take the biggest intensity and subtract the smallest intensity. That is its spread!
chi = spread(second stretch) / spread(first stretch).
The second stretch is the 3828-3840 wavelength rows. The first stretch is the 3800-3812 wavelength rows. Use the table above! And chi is 1.8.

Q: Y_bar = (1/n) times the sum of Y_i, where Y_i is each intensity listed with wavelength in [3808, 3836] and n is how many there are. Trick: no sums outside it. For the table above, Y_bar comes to 18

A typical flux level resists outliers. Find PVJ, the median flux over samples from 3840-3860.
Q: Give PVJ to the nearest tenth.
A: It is 19.9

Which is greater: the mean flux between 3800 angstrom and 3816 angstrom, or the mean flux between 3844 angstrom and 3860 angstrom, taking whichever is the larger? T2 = 20.5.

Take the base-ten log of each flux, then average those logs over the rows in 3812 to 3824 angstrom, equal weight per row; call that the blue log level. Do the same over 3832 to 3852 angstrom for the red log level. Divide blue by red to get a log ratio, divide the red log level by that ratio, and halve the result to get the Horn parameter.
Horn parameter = 0.57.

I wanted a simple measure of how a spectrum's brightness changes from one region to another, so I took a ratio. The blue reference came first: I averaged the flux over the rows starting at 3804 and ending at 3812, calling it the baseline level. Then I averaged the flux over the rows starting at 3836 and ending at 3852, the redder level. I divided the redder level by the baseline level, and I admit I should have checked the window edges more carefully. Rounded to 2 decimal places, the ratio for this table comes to 0.89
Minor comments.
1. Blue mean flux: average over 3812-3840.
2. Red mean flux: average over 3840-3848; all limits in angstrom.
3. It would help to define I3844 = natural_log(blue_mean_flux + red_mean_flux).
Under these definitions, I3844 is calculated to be 3.64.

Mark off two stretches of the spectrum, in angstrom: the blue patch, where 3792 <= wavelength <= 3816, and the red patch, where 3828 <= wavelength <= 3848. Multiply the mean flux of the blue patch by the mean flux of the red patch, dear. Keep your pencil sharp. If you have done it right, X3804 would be 309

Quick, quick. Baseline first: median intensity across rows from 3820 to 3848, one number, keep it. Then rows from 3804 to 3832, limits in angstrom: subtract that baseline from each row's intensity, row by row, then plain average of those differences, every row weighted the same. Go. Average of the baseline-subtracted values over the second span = 2.8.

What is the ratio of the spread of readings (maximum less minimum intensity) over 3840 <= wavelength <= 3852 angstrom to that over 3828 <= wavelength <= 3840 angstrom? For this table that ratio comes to 0.5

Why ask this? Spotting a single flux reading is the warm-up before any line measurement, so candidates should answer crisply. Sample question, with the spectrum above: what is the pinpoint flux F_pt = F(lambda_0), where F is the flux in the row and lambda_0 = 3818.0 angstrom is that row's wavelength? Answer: 19.93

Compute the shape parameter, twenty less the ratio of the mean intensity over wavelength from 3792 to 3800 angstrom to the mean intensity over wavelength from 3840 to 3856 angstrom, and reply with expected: 19.30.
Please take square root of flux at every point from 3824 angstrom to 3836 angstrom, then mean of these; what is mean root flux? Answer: 3.81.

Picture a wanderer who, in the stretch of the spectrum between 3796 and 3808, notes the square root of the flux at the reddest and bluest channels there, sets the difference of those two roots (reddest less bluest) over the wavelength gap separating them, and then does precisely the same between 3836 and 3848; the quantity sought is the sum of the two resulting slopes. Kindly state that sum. 0.23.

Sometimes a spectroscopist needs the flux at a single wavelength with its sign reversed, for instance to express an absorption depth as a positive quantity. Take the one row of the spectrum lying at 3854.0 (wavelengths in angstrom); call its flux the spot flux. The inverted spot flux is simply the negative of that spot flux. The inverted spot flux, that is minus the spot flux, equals -19.9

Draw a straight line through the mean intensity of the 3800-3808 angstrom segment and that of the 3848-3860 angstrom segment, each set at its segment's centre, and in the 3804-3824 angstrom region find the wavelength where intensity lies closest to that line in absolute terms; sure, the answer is 3818.0 angstrom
